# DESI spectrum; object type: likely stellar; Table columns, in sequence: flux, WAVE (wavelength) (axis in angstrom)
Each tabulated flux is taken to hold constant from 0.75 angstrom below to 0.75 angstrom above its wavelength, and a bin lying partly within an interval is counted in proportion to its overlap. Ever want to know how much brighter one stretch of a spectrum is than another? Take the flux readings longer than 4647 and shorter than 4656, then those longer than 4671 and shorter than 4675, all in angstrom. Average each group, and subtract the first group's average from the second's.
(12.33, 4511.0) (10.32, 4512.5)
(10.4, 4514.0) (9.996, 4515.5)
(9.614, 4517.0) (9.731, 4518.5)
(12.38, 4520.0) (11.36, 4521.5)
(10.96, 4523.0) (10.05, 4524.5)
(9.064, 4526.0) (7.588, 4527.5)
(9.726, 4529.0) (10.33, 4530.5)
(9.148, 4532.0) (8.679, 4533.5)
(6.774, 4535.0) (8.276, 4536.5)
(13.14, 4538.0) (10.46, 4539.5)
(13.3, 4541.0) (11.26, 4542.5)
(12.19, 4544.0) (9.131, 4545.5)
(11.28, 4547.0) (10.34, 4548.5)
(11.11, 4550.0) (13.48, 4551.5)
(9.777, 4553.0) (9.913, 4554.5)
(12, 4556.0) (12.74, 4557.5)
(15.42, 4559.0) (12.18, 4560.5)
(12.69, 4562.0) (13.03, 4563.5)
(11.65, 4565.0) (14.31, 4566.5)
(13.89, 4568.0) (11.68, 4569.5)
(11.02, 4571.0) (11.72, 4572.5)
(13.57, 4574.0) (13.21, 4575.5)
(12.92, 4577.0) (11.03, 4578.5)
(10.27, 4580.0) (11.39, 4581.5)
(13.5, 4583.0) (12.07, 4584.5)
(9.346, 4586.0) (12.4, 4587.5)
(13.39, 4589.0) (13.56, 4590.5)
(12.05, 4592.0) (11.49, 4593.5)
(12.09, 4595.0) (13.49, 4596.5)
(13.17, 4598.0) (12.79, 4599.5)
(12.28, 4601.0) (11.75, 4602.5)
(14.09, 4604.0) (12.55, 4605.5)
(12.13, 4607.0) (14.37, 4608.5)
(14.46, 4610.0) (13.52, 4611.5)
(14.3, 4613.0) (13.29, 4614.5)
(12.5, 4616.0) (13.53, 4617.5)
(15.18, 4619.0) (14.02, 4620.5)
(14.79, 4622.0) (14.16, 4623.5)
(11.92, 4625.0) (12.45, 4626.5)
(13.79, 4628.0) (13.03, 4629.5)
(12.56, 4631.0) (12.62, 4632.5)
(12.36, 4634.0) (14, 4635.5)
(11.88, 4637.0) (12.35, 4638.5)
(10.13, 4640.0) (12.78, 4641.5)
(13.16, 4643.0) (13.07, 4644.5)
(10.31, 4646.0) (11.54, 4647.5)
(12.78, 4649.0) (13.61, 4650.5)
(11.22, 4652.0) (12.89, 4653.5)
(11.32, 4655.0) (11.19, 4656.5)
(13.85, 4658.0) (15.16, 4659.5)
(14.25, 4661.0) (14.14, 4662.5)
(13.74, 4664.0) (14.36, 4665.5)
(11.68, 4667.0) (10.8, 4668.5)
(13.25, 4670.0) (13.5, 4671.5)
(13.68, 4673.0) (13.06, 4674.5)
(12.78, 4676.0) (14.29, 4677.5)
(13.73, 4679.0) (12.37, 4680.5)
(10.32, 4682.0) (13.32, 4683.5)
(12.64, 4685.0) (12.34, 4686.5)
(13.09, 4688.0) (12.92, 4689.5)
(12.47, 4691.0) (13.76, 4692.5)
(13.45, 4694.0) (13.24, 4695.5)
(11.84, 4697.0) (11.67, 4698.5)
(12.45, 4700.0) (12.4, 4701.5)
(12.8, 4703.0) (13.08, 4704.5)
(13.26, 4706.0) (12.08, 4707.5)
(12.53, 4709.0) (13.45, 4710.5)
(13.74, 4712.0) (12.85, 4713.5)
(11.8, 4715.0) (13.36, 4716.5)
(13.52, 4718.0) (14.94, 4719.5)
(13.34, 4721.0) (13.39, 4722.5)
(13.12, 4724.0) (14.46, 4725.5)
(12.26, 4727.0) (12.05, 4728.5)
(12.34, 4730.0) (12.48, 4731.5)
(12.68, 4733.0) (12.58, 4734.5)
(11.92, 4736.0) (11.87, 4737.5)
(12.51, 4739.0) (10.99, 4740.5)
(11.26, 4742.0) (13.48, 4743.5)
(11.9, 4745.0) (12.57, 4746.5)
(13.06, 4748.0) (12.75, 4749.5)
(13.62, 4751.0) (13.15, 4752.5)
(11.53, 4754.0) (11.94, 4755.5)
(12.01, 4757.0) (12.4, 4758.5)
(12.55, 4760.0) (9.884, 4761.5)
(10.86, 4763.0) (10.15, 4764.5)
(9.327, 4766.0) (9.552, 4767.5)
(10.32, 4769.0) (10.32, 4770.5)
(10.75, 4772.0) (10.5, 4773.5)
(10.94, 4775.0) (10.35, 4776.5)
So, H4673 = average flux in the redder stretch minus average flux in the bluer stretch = 1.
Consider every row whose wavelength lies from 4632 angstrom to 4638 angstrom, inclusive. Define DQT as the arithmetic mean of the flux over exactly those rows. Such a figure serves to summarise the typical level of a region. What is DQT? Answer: 12.7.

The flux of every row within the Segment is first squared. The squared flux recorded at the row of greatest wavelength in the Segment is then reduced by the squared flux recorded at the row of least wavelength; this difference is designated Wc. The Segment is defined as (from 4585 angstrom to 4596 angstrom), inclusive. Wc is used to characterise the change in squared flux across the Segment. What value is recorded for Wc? 59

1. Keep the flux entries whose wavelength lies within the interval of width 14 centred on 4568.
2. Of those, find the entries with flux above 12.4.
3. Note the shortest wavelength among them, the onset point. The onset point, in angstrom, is 4562.0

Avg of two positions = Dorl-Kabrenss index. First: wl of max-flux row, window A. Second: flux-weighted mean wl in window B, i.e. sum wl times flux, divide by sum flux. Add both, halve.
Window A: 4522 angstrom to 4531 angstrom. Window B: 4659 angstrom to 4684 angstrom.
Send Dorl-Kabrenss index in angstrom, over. 4597.1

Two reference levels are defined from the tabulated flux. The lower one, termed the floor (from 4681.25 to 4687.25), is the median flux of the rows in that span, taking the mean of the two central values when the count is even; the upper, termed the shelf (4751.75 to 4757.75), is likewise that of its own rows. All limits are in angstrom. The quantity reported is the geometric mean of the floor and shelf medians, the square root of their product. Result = 12.2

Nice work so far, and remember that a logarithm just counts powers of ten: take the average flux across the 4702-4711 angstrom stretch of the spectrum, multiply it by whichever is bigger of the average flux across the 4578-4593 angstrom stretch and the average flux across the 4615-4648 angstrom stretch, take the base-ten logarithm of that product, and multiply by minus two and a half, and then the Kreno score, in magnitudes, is -5.54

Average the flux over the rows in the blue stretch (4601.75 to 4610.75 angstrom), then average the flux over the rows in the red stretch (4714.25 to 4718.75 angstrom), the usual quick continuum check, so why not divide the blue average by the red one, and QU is 1.03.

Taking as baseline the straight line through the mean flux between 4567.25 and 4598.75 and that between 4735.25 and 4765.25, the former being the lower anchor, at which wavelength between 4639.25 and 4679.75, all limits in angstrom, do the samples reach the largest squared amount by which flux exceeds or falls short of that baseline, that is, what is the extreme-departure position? 4659.5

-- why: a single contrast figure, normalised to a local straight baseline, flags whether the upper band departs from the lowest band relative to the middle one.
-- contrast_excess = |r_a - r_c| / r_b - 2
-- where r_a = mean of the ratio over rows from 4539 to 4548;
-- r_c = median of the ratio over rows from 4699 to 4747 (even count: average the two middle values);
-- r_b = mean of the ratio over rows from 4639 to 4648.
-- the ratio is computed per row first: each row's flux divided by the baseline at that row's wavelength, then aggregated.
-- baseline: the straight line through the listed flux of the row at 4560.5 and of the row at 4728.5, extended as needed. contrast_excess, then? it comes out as -1.88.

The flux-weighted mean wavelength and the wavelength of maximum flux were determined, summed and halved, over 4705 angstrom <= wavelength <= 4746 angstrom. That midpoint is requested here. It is 4722.3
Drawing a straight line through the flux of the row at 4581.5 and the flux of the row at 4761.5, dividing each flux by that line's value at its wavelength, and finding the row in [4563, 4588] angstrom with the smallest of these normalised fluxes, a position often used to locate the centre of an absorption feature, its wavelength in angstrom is 4586.0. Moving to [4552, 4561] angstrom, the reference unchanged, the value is 4553.0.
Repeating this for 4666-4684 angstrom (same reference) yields 4682.0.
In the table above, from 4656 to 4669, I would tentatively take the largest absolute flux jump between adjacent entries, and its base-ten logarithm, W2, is 0.43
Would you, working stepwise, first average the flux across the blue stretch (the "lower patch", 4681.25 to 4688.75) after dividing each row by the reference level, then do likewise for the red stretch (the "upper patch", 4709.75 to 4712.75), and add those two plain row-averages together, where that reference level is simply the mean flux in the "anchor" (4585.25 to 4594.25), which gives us 2.15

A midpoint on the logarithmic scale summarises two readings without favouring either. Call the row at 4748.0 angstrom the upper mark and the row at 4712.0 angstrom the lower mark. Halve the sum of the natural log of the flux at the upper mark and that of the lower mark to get 2.59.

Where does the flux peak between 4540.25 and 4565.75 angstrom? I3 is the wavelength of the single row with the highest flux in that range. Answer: 4559.0 angstrom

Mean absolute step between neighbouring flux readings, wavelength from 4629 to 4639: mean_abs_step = 0.84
